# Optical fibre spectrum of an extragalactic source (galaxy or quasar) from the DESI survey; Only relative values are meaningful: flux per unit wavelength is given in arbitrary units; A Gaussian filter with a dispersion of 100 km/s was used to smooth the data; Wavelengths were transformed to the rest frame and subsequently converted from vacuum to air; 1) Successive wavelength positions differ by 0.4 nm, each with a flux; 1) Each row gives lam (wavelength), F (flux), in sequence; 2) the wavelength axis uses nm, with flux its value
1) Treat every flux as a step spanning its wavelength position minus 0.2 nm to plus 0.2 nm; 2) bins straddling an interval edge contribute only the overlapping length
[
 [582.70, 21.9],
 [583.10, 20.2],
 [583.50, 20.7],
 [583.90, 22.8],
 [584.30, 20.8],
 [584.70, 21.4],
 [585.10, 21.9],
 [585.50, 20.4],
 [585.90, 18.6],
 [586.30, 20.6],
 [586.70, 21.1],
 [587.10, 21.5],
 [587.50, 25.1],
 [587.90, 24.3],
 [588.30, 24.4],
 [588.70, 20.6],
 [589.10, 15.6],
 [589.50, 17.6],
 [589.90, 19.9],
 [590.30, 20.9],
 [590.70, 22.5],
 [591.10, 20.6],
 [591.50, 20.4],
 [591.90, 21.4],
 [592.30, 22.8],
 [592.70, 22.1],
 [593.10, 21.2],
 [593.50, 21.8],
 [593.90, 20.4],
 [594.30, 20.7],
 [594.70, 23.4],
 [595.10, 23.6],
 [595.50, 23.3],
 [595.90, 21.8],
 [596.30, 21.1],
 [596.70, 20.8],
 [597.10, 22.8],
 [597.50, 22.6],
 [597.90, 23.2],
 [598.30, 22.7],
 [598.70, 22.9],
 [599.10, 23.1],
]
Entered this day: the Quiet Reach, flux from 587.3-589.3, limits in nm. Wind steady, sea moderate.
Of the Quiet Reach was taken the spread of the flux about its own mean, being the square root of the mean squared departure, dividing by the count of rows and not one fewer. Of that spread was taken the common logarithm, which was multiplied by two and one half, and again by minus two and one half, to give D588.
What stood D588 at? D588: -3.5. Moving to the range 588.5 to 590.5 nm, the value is -1.9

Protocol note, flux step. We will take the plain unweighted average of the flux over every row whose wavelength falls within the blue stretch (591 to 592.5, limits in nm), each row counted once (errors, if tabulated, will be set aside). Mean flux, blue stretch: 21.3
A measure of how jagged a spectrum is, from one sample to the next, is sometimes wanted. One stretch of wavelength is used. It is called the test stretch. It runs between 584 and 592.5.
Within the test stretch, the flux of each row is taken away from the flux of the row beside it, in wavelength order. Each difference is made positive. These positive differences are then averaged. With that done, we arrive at 1.6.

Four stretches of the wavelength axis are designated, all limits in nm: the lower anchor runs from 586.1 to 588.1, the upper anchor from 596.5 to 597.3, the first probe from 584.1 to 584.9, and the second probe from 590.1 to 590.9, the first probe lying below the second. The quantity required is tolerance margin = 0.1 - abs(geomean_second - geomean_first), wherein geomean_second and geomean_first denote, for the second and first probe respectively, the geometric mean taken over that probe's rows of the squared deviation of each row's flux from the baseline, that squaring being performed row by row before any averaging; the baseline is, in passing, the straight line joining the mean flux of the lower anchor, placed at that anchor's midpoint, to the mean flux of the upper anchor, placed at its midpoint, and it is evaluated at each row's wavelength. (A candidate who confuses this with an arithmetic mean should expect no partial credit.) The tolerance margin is -2.1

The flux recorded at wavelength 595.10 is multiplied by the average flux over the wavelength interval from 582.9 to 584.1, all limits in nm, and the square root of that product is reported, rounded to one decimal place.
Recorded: 22.4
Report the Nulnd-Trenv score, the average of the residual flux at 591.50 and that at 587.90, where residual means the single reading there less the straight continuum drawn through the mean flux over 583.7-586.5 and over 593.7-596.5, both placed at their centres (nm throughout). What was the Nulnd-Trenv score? 0.9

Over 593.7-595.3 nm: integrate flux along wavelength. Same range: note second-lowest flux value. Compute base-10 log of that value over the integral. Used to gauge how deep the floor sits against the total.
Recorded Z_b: -0.231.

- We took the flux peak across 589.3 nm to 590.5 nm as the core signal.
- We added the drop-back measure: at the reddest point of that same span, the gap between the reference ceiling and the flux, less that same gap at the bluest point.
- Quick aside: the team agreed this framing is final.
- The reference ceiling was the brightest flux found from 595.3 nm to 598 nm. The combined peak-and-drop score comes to 17.6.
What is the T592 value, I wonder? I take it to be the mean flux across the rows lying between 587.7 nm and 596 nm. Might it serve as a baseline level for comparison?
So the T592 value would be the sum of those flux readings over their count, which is 21.4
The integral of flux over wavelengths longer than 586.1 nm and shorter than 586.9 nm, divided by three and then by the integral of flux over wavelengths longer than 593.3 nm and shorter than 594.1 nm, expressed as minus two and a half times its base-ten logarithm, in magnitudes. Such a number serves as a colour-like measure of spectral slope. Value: 1.21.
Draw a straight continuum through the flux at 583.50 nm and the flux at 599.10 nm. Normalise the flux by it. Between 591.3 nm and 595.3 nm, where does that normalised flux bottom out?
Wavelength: 593.90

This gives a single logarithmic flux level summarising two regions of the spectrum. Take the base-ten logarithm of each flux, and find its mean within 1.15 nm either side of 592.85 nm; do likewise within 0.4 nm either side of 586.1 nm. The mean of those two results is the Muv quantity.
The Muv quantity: 1.31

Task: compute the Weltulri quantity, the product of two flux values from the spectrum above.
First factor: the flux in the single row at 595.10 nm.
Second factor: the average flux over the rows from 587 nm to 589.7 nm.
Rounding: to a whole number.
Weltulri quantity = 503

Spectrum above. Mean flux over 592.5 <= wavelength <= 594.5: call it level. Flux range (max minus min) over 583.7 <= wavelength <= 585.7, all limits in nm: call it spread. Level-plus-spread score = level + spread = 23.6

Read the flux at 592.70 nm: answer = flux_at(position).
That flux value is 22.1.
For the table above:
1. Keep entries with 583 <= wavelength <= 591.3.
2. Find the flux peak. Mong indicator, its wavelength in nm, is 587.50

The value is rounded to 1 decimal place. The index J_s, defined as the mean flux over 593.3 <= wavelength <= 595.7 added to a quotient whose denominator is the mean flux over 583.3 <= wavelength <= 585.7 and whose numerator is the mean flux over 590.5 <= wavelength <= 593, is 23.2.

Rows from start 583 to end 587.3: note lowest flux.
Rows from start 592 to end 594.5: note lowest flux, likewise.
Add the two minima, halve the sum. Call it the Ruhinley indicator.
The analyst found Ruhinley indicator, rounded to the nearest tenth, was 19.5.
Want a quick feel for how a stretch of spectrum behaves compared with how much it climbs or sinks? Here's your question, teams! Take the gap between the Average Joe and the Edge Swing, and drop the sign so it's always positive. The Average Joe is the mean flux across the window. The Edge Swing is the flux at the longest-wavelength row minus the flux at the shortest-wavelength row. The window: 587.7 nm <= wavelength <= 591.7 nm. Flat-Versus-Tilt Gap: 24.6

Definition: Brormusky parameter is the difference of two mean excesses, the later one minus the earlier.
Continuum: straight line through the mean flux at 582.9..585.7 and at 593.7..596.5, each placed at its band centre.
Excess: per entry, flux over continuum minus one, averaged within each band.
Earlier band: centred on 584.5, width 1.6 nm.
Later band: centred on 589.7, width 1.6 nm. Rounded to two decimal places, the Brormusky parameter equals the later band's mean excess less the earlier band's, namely -0.17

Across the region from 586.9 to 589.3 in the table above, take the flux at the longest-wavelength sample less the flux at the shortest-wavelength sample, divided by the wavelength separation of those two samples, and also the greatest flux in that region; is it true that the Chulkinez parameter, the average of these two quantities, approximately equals 11.1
